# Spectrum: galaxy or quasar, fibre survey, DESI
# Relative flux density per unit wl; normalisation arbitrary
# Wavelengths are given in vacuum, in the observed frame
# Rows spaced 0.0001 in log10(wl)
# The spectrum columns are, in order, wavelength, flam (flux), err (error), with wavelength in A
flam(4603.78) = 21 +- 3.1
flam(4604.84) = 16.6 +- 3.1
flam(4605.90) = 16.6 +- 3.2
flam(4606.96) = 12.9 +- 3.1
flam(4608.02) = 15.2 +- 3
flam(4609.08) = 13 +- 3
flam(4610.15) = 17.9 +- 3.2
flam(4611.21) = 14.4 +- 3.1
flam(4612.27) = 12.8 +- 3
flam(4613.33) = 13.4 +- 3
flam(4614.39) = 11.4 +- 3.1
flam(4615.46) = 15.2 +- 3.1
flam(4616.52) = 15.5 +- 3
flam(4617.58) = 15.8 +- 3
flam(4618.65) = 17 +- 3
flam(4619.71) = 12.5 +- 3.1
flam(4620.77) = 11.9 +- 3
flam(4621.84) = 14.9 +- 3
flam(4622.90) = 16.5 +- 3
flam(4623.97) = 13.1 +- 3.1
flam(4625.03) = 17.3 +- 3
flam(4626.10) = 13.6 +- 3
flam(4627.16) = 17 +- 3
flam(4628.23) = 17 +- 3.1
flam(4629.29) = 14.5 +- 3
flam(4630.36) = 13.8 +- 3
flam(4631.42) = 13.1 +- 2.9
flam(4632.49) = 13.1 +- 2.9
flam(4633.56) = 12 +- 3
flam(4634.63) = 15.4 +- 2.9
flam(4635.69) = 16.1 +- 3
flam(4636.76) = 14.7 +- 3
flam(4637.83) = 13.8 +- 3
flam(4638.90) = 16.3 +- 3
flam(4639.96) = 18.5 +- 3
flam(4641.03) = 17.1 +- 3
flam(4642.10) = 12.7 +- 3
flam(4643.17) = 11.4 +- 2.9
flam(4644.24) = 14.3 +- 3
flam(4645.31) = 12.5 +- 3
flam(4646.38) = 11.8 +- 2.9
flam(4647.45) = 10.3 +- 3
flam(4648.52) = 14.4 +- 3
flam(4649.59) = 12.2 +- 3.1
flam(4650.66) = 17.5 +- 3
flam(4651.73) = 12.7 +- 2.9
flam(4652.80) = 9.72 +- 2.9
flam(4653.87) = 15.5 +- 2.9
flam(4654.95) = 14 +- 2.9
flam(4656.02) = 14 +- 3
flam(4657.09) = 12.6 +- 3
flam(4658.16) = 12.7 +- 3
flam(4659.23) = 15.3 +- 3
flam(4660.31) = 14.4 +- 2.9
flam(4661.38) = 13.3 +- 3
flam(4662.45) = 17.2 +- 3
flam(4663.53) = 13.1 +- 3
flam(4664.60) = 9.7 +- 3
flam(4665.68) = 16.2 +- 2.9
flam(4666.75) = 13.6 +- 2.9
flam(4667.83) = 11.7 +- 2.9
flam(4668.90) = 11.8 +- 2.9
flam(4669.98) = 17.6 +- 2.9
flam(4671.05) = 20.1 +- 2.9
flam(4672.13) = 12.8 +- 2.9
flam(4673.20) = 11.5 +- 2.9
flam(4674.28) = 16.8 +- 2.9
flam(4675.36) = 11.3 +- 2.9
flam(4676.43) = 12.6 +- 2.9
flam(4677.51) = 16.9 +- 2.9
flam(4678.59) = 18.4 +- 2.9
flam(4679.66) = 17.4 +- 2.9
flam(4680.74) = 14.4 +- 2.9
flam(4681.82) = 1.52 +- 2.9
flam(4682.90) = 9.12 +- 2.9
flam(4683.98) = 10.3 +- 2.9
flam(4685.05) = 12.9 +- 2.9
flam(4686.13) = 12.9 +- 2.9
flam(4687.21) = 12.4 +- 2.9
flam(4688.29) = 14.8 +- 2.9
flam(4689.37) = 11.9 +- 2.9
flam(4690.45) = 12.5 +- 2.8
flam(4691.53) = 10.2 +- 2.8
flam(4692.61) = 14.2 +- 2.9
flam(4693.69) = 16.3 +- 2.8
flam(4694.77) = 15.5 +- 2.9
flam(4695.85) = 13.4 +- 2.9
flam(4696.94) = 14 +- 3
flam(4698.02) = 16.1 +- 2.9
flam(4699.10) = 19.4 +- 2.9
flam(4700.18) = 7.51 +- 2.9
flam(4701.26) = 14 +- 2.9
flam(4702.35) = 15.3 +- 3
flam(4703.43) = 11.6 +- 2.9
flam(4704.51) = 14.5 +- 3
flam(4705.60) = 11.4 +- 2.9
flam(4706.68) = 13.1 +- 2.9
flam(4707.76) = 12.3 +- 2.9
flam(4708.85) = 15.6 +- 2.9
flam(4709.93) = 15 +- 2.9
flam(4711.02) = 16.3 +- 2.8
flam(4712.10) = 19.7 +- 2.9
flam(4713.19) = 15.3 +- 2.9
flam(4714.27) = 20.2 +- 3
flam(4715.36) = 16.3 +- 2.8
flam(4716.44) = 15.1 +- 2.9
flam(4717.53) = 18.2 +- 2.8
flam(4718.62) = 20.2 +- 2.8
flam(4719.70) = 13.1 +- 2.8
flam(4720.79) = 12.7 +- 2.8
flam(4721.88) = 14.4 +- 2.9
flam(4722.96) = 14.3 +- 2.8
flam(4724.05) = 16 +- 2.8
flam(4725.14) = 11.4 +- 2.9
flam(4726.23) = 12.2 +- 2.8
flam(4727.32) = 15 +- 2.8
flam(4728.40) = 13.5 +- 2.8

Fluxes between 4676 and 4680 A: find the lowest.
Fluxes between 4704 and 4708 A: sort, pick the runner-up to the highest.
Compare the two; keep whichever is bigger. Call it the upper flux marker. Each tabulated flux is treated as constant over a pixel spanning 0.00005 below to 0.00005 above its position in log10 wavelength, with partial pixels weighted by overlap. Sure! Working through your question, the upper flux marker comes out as 13.1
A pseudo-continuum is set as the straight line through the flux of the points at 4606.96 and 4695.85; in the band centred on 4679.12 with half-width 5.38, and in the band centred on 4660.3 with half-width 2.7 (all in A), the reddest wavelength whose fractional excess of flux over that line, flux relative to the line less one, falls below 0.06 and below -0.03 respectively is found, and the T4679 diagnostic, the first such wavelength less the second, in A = 25.8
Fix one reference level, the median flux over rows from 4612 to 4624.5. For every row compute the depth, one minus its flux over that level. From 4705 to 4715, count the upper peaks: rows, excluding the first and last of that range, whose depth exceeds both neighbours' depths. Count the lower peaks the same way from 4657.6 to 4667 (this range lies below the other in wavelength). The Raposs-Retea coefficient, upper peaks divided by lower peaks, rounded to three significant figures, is 1.50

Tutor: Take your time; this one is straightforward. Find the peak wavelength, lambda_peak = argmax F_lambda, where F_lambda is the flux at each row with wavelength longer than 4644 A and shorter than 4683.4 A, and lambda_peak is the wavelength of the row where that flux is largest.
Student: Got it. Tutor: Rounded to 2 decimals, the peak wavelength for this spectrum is 4671.05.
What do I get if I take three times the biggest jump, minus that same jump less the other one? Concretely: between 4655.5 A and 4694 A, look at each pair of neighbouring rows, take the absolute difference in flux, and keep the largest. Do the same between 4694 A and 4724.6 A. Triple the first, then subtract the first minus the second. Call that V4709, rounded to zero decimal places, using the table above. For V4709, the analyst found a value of 38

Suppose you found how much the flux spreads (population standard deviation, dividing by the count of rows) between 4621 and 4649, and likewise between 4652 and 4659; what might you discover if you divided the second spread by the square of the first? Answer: 0.42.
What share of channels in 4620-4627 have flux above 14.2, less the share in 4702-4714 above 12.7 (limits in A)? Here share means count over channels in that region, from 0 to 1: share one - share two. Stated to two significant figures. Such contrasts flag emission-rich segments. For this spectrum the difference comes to -0.23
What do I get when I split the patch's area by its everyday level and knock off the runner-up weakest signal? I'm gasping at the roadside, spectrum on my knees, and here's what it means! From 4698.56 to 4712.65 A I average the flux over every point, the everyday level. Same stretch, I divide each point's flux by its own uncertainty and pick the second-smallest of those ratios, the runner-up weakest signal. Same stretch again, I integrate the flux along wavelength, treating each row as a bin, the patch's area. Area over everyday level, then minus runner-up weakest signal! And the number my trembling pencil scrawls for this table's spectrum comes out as 10.2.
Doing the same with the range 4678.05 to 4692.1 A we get 10.9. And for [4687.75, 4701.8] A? 10.4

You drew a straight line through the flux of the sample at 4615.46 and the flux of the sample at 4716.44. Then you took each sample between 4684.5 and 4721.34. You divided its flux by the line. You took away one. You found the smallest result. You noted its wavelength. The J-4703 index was 4700.18 A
